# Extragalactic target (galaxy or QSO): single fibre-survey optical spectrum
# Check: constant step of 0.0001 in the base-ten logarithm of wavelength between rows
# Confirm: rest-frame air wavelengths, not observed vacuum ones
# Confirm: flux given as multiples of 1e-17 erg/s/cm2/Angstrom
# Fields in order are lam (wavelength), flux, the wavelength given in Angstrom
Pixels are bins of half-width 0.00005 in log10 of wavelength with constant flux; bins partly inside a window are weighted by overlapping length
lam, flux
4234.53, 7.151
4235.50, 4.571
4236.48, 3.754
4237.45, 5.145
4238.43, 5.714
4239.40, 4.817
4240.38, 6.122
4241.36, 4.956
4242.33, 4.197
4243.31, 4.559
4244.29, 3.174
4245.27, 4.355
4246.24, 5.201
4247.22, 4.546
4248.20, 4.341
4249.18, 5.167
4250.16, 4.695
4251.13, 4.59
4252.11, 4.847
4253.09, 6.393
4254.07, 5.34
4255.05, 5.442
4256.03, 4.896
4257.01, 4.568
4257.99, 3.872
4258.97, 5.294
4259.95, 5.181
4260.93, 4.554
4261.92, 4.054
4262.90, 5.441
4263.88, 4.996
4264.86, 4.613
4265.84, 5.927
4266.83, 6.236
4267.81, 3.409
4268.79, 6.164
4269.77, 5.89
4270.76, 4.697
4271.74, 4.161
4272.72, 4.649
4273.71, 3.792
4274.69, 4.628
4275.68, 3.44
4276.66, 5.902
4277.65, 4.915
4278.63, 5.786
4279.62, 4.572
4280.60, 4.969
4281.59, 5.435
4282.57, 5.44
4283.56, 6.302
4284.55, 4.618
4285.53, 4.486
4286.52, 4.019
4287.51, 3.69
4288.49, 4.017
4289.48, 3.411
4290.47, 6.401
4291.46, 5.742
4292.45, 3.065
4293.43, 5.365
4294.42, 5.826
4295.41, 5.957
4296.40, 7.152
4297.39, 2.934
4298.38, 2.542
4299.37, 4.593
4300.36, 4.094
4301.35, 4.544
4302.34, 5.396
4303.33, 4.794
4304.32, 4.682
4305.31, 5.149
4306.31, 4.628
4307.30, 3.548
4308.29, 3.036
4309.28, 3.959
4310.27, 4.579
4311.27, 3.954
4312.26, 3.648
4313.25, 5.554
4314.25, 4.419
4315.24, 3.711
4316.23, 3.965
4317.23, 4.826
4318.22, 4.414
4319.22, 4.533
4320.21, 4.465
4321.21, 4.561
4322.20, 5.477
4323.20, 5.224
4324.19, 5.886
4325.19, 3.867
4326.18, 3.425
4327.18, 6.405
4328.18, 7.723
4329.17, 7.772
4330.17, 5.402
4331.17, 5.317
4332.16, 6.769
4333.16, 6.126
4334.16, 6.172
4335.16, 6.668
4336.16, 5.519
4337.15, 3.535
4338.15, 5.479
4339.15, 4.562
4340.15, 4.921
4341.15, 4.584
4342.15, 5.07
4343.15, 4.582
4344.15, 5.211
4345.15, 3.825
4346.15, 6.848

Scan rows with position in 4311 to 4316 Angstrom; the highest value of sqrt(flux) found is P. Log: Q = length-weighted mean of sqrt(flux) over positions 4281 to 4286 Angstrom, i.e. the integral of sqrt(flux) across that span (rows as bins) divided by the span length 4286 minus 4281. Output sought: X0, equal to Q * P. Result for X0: 5.39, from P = 2.36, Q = 2.29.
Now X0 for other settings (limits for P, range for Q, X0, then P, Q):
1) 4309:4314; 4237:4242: 5.43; 2.36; 2.30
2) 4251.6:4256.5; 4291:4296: 5.74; 2.53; 2.27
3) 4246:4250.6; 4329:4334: 5.65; 2.28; 2.48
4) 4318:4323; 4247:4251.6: 5.06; 2.34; 2.16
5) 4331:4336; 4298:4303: 5.36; 2.60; 2.06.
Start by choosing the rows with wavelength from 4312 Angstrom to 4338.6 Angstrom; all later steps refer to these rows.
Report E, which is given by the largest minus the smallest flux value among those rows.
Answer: 4.3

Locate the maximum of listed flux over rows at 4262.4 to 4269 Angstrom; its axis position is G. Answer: 4266.83 Angstrom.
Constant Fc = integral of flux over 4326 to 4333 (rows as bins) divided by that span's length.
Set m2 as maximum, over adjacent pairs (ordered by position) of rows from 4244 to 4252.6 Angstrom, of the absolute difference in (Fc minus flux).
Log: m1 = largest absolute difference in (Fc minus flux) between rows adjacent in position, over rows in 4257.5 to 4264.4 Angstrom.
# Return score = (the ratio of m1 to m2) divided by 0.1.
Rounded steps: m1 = 1.4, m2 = 1.2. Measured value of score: 12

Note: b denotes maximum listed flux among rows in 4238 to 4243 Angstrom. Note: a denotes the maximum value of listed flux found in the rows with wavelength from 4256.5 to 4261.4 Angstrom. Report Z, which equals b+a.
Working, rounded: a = 5.294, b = 6.122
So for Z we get 11.4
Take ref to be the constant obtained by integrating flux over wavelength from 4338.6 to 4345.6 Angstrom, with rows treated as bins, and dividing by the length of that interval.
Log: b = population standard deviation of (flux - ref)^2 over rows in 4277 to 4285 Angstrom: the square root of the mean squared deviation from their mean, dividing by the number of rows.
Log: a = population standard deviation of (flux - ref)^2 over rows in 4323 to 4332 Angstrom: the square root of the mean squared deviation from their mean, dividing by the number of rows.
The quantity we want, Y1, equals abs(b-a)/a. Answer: 1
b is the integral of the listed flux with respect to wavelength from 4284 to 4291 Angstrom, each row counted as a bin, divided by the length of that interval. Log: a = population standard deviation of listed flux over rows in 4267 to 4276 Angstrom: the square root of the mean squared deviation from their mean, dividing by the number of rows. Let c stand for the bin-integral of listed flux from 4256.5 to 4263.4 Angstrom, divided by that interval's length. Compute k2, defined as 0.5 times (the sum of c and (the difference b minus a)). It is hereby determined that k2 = 4.09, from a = 0.92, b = 4.4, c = 4.71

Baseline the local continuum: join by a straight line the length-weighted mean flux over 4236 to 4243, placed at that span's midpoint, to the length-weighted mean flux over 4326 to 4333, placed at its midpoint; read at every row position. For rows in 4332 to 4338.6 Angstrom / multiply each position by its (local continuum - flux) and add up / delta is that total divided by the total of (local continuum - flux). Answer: 4337.7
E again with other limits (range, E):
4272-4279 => 2.5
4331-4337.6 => 3.2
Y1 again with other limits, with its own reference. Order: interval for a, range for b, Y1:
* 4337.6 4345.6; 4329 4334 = 11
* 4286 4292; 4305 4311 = 0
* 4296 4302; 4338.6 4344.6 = 1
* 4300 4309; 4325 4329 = 3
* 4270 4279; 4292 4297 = 2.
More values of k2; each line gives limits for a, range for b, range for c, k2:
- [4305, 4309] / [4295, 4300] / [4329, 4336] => 4.98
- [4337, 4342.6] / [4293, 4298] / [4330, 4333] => 5.34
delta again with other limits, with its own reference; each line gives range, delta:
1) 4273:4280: 4275.6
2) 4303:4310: 4307.0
